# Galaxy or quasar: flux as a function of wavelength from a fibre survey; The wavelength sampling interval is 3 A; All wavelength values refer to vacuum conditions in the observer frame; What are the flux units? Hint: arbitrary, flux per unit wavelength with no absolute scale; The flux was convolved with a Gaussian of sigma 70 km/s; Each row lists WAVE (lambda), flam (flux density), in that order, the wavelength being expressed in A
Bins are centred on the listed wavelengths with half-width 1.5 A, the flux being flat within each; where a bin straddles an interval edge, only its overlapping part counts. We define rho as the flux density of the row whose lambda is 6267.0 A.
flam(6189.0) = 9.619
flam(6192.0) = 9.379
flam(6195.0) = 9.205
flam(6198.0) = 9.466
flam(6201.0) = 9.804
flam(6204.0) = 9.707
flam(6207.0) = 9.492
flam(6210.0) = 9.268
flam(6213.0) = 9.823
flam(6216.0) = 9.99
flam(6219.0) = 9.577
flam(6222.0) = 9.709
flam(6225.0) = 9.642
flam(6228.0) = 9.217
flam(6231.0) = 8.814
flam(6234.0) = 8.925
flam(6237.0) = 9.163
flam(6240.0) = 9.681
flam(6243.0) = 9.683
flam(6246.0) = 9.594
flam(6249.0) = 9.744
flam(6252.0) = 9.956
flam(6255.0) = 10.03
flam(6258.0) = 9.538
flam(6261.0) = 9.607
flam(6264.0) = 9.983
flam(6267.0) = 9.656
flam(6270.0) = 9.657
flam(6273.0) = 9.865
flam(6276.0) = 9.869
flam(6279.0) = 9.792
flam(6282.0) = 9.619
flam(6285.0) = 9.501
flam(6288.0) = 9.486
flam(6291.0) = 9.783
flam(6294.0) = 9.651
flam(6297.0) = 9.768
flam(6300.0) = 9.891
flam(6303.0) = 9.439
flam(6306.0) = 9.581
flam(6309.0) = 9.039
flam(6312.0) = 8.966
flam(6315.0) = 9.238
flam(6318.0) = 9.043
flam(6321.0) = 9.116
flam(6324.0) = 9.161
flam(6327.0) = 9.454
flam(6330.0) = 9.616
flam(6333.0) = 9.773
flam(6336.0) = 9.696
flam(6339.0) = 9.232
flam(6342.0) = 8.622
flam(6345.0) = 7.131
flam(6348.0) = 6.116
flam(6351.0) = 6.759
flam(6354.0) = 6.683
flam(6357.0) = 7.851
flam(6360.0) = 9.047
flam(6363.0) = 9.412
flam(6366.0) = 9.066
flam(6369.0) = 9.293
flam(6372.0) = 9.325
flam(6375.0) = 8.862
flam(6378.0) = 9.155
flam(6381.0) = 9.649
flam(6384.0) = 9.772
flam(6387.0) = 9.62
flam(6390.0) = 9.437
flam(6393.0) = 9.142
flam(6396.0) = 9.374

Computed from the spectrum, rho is 9.656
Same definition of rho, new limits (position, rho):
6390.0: 9.437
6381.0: 9.649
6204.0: 9.707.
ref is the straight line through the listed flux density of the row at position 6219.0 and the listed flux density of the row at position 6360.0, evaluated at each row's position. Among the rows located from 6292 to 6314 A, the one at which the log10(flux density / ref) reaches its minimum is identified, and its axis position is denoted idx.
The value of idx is 6312.0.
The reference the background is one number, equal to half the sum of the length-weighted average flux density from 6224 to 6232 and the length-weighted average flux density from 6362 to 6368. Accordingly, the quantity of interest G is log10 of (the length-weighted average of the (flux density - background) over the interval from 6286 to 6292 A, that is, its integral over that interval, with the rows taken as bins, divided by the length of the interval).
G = -0.4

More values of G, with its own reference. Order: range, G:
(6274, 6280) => -0.2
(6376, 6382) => -1.0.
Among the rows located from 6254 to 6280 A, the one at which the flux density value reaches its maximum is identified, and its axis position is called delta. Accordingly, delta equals 6255.0 A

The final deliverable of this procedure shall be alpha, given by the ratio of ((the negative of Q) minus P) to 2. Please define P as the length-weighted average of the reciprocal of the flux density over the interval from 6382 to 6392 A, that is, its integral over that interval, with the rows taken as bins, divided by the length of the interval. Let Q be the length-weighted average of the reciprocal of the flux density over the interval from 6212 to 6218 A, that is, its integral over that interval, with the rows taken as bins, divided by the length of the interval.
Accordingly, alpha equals -0.103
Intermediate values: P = 0.104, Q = 0.101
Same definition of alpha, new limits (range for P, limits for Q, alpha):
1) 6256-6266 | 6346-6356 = -0.127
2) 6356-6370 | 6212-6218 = -0.107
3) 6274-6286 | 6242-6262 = -0.103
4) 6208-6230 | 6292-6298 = -0.104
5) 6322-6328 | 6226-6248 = -0.108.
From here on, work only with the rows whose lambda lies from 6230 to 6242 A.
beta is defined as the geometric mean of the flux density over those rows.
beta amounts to 9.1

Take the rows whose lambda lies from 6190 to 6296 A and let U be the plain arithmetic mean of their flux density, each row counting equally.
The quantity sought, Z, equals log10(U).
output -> 0.982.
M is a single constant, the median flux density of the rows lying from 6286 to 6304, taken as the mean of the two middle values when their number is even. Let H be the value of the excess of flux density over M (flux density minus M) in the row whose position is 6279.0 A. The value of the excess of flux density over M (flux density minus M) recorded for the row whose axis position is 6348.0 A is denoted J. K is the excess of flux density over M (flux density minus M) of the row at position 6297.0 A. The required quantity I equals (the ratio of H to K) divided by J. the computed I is 0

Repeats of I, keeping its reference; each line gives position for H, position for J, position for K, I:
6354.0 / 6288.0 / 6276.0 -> 85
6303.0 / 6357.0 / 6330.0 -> -2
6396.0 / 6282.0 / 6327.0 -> -15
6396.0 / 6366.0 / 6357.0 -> 0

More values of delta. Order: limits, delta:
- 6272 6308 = 6300.0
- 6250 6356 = 6255.0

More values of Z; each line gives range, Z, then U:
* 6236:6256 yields 0.986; 9.7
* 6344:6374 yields 0.907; 8.1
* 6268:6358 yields 0.956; 9.0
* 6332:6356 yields 0.903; 8.0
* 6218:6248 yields 0.973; 9.4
